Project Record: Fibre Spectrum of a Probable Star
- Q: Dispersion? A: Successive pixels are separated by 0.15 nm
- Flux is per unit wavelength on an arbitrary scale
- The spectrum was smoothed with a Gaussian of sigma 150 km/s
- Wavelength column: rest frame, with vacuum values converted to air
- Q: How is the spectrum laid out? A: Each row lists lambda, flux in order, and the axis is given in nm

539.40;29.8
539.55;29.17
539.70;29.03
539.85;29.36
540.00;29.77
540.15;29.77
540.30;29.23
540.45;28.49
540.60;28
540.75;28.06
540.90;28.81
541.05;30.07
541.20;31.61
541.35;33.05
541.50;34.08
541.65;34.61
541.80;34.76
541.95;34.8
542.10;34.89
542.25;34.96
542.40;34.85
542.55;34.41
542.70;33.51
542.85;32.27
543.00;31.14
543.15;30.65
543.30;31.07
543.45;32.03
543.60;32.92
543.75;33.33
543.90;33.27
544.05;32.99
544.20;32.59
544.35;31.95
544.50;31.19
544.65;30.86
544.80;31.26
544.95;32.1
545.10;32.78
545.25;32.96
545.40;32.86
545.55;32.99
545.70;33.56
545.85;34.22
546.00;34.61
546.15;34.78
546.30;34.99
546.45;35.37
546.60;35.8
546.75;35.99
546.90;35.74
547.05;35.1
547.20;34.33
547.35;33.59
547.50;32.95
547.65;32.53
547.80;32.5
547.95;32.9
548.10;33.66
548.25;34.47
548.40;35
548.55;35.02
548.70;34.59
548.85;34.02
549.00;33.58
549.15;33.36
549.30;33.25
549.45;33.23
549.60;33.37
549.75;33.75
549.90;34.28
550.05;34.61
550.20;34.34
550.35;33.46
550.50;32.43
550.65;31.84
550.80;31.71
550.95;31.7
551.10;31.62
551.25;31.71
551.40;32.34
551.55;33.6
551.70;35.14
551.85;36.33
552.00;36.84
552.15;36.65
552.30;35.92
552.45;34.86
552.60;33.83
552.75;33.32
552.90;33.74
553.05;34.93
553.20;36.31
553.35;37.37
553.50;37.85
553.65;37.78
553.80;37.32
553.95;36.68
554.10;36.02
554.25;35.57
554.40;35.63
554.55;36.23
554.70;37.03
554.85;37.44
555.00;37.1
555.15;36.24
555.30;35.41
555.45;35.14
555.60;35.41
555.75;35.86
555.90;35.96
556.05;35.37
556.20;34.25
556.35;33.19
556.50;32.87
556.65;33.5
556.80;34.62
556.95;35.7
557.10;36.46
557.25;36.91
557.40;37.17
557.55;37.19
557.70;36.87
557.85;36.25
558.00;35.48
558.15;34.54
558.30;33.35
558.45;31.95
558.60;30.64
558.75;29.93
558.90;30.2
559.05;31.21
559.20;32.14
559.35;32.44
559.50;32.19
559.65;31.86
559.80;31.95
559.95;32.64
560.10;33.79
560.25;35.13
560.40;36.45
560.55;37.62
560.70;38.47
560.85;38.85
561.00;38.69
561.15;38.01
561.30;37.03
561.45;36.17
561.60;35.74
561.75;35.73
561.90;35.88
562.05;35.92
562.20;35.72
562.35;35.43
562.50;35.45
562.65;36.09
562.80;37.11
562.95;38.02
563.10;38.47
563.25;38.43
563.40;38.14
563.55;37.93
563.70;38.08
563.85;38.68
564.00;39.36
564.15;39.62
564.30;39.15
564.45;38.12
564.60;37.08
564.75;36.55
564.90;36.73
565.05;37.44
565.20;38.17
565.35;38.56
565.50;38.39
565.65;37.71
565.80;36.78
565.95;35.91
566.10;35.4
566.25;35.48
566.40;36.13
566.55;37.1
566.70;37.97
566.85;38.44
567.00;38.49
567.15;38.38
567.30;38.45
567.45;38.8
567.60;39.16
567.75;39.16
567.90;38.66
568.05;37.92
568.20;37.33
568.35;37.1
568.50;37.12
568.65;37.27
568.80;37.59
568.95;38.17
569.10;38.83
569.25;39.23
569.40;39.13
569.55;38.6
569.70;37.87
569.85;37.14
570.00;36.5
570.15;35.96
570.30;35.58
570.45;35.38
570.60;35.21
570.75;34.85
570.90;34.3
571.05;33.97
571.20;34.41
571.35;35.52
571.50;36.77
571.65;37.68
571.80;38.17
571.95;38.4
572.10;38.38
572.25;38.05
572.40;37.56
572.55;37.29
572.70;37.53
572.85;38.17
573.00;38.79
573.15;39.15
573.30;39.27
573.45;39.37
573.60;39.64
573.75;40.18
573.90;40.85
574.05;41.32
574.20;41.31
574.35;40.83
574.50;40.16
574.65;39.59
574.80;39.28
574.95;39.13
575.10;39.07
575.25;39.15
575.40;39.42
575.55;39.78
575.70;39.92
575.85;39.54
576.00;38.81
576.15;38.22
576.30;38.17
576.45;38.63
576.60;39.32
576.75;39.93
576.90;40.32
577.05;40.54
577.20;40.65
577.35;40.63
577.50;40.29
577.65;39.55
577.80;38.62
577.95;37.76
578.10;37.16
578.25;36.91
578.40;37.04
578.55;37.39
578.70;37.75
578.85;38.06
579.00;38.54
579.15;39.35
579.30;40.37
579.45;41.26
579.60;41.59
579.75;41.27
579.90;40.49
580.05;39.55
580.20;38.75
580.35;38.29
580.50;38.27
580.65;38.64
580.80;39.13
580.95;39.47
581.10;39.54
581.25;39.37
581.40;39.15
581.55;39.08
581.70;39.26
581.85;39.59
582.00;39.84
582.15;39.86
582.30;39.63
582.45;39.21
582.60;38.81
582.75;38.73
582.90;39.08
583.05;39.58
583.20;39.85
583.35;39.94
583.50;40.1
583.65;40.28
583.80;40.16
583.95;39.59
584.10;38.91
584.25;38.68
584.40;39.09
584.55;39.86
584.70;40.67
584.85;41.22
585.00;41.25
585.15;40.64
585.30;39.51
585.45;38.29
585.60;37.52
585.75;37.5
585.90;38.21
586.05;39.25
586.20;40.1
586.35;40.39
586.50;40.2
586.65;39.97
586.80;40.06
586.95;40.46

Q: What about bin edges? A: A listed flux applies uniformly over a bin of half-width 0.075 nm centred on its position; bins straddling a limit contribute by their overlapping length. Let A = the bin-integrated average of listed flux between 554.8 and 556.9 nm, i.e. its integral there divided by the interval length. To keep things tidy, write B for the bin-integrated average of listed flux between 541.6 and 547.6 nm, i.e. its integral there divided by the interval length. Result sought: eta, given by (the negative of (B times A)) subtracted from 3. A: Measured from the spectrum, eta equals 1179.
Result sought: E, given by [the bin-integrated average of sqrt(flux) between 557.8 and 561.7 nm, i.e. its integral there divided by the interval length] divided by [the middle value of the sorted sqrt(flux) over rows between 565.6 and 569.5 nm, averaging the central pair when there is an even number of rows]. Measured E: 0.95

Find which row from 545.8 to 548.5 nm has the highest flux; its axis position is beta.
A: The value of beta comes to 546.75 nm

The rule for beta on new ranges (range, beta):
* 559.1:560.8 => 560.70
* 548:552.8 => 552.00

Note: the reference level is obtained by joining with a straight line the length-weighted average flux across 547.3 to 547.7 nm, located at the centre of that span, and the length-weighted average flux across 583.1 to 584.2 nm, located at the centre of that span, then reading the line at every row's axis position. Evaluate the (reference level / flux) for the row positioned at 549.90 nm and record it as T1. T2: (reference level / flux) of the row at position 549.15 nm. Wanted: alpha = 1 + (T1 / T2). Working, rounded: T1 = 0.98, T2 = 1.00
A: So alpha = 1.98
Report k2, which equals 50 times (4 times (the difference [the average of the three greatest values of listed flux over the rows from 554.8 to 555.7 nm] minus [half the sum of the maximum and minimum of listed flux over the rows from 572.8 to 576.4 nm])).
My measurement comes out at -564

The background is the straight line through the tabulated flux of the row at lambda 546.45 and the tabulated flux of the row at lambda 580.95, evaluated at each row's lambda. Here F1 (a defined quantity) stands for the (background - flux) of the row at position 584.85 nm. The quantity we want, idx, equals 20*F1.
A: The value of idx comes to -26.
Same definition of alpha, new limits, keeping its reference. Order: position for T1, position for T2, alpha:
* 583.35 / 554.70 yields 2.07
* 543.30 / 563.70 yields 2.10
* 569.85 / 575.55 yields 2.04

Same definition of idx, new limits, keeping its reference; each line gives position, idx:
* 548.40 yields 12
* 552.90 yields 48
